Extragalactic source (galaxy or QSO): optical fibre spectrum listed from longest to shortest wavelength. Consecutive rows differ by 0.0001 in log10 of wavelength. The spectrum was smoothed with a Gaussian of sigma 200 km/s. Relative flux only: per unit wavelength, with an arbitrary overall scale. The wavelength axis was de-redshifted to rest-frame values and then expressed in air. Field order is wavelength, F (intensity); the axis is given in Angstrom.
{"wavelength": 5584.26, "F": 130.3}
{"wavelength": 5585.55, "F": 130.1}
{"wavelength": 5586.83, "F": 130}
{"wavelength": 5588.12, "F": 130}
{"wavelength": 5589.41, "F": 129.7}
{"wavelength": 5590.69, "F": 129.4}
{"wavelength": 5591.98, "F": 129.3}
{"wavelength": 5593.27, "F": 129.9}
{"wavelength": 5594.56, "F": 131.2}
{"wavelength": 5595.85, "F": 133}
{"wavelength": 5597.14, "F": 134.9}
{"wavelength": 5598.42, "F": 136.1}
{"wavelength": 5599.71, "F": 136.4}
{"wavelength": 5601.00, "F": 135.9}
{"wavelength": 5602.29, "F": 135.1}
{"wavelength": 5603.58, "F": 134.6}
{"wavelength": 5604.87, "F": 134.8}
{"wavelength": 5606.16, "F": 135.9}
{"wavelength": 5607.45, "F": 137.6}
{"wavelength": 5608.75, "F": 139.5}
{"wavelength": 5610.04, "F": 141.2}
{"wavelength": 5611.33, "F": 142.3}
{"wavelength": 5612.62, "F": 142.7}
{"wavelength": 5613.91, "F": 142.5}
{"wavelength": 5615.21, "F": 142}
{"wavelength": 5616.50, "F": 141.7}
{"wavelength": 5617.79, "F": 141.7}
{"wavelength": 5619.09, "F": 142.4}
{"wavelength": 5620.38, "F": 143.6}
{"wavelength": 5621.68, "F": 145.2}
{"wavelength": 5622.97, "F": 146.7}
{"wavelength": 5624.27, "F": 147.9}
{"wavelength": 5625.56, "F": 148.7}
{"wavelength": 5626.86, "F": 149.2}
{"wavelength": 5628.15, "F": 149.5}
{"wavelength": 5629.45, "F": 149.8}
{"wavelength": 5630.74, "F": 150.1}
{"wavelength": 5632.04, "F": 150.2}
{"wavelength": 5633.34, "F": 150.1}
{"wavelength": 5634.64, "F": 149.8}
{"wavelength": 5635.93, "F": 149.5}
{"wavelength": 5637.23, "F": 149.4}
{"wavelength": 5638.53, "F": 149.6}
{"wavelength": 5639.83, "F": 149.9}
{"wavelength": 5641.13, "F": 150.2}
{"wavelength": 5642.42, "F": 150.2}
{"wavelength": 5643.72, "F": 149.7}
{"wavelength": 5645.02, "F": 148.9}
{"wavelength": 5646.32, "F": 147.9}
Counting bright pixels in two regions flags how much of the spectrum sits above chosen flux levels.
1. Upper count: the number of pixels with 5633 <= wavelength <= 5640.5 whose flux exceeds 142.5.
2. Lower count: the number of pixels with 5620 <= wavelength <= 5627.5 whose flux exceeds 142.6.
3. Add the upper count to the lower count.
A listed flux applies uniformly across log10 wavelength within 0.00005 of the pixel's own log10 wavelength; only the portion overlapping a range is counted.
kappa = 12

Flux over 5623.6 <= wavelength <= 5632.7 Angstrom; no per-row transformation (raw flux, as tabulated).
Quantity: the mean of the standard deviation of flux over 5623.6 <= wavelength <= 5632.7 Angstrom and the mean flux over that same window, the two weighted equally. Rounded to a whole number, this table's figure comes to 75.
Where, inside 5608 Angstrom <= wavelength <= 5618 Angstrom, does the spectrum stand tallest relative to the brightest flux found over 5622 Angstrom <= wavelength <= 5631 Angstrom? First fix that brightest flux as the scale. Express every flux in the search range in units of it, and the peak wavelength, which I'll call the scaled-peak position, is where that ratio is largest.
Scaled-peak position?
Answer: 5612.62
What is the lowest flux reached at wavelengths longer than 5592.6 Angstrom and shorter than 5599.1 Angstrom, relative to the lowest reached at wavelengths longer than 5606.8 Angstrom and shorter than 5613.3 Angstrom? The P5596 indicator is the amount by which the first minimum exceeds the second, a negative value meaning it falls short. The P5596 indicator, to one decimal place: -7.7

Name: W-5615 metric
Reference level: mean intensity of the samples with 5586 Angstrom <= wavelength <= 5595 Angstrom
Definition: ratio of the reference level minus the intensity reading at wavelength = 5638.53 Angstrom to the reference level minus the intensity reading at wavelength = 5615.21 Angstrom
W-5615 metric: 1.63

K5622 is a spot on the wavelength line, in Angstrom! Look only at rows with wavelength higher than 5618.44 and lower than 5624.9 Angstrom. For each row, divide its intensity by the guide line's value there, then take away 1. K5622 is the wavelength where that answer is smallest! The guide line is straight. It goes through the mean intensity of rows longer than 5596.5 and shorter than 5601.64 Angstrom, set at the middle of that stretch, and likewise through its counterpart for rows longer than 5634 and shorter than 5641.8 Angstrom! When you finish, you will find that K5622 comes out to 5619.09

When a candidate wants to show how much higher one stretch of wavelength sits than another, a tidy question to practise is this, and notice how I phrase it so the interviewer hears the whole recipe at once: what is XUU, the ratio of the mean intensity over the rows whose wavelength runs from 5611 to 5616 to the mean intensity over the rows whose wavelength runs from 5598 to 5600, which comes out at 1.045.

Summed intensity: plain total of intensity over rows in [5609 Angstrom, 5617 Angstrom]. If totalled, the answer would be 852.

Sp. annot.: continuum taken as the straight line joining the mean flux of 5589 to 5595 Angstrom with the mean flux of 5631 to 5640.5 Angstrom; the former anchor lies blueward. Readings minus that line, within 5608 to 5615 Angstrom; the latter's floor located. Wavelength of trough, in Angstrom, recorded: 5608.75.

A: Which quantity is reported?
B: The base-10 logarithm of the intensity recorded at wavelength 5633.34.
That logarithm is 2.18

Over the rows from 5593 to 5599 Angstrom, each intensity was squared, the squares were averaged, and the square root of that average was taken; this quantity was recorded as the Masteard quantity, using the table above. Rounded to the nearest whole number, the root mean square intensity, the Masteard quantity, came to 133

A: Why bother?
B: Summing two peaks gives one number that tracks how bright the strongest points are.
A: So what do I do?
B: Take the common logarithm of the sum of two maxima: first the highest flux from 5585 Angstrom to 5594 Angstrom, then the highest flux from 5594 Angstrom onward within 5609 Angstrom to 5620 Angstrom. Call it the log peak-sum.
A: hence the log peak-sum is 2.44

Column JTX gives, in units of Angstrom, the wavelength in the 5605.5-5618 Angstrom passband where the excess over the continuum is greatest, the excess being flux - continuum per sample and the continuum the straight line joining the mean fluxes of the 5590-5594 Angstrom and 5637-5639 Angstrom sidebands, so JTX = 5611.33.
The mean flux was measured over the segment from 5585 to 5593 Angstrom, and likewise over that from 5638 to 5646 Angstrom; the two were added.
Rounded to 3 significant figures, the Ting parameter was 280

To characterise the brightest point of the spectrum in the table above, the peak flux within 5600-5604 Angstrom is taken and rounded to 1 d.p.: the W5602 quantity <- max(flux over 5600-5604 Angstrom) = 135.9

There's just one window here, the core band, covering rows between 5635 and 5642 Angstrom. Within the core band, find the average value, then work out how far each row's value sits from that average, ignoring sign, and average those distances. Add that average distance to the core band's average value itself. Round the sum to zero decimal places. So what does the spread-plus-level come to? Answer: 150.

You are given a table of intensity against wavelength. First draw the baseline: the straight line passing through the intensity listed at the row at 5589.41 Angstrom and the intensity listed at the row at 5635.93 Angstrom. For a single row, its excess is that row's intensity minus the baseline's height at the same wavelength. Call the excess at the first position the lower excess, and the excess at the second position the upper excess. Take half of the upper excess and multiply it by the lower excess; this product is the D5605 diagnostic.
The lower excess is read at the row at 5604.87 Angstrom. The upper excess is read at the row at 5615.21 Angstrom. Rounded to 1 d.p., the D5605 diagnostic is -1.0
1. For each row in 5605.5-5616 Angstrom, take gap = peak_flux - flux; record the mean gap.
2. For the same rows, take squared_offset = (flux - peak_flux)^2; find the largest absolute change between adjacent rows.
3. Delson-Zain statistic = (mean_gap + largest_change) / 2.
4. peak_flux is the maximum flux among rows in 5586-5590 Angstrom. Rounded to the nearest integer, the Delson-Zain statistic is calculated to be 12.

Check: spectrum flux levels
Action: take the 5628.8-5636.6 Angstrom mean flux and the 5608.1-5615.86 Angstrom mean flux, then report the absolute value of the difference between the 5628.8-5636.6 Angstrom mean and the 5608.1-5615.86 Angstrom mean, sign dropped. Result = 8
